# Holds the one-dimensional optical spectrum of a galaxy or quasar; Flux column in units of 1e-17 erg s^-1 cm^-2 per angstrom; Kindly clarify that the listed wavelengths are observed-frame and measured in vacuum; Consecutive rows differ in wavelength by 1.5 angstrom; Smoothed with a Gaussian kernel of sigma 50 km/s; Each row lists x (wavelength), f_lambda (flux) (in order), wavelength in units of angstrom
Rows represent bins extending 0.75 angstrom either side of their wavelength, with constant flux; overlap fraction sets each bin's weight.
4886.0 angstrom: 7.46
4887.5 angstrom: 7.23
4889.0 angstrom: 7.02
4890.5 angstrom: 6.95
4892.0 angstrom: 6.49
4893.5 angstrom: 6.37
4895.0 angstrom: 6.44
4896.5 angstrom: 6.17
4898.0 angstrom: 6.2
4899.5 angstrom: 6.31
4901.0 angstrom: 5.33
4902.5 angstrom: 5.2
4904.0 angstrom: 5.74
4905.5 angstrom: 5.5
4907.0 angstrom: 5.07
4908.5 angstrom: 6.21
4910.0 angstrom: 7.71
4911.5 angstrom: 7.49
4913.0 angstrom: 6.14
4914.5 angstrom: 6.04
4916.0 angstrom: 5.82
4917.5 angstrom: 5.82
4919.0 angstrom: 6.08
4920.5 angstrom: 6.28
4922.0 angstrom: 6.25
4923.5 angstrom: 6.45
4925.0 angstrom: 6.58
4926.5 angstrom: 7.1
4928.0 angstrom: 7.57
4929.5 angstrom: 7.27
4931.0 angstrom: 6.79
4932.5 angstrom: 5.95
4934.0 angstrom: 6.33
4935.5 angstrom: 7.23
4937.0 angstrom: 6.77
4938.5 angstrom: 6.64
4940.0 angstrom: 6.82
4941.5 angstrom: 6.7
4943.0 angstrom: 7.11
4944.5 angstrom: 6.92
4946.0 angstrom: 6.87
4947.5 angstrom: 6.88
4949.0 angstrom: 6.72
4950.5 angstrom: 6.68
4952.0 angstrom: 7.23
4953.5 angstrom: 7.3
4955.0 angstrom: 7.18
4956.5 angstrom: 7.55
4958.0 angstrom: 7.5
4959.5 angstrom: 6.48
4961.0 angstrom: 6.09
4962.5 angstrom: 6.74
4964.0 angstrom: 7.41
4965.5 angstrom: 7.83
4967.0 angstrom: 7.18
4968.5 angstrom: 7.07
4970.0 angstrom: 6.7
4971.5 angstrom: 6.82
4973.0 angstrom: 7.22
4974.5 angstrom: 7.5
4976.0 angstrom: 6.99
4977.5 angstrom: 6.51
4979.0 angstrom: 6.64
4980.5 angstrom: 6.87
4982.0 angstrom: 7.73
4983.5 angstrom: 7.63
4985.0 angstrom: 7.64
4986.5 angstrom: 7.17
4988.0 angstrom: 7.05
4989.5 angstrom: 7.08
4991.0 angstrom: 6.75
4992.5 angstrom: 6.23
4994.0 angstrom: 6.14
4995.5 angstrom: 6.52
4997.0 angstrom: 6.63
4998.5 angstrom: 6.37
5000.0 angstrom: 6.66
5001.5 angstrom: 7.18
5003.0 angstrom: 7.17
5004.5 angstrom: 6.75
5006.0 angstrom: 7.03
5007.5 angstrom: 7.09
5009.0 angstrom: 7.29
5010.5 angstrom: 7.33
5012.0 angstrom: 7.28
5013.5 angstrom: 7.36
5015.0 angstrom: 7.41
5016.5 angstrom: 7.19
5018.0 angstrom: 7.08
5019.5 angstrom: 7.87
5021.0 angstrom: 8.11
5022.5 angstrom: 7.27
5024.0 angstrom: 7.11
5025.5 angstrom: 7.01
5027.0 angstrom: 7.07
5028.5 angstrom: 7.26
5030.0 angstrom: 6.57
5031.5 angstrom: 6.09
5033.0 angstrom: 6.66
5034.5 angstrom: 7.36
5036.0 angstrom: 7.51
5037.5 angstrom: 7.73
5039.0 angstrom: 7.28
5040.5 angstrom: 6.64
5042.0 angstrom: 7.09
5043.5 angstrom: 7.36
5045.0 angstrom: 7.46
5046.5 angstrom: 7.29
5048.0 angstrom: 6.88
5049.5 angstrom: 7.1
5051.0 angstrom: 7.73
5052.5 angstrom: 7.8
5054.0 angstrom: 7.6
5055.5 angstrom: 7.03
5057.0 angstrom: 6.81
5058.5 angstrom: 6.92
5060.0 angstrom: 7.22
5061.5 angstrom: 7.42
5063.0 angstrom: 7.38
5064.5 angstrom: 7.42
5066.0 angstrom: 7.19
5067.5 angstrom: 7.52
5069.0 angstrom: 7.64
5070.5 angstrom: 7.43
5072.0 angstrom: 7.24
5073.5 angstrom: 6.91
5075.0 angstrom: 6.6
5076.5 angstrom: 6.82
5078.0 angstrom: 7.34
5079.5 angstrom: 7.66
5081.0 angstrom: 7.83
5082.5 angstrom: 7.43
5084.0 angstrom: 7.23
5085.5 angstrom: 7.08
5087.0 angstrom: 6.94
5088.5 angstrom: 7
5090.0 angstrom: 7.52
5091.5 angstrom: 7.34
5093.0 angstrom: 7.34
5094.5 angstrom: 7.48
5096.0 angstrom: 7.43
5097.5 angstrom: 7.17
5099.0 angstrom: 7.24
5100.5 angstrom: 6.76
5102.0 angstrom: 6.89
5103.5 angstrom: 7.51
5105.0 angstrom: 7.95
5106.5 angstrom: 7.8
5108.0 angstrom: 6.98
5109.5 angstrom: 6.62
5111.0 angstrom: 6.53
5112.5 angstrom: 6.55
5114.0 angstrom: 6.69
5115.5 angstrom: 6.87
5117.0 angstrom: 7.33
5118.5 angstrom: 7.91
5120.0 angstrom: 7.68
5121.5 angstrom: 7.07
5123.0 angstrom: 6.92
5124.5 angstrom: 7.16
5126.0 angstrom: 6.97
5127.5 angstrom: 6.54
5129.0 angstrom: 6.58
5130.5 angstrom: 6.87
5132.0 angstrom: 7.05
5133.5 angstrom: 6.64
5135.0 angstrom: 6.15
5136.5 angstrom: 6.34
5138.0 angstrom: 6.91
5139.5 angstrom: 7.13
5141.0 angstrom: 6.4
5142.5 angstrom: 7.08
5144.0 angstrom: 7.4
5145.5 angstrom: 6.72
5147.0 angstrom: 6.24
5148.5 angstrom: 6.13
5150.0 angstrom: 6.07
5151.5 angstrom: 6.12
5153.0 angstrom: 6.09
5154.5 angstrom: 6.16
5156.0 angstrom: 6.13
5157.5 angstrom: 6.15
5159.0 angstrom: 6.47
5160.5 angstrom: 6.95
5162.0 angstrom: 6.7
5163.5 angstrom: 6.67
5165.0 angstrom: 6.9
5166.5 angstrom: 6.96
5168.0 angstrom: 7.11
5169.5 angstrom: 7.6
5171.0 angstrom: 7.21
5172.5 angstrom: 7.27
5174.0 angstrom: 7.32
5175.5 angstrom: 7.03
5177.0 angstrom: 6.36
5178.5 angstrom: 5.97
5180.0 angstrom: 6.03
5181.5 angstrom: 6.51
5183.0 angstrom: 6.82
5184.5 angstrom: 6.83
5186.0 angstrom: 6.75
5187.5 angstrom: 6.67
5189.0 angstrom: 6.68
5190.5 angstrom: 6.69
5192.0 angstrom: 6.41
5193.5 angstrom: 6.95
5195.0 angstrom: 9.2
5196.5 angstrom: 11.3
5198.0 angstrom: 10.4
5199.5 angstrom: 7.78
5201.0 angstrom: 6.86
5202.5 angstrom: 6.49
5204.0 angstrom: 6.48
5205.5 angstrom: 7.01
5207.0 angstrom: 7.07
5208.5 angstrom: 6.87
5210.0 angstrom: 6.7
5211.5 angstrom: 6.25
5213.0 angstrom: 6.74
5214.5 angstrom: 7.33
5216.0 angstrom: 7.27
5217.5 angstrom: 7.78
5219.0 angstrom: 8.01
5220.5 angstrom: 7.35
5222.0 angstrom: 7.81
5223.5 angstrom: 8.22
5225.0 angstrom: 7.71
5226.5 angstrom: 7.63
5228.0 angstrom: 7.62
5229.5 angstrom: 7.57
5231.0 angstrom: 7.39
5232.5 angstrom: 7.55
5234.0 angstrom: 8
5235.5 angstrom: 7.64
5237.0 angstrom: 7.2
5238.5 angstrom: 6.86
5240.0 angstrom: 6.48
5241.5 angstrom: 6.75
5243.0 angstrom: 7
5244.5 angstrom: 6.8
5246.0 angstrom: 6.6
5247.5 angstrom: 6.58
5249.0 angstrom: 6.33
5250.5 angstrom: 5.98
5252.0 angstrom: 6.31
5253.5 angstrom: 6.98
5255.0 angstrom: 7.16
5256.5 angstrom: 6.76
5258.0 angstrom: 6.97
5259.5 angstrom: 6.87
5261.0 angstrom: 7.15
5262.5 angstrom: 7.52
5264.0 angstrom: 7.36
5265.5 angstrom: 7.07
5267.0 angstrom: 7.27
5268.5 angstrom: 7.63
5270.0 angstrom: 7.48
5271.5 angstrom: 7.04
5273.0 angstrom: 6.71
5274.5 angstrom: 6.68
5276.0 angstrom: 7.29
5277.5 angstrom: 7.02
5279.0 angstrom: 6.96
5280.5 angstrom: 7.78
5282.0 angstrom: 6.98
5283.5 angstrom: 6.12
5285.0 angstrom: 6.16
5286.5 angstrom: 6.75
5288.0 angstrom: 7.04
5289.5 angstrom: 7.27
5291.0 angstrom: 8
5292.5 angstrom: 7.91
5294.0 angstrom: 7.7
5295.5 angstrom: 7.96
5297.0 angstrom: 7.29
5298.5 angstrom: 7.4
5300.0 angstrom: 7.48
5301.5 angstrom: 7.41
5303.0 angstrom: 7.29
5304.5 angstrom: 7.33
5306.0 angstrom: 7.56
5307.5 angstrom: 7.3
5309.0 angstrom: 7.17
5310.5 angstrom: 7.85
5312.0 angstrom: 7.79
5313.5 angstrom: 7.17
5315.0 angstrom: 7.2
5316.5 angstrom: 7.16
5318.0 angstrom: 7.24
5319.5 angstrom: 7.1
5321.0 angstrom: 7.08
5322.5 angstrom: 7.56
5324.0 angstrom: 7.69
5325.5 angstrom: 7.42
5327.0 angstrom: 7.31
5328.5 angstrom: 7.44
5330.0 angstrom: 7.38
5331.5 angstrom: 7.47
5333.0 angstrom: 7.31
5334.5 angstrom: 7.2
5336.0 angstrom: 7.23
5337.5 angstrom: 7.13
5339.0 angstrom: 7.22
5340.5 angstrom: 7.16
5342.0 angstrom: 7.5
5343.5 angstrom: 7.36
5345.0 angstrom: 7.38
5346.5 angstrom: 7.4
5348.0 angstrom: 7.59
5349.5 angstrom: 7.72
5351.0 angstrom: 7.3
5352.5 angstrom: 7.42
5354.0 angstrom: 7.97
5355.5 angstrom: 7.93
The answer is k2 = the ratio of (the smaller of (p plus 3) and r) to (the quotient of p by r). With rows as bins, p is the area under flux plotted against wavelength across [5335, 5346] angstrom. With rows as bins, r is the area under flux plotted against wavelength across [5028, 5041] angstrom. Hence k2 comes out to 95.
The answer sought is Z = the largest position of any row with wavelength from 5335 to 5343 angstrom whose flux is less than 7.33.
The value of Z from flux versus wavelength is 5340.5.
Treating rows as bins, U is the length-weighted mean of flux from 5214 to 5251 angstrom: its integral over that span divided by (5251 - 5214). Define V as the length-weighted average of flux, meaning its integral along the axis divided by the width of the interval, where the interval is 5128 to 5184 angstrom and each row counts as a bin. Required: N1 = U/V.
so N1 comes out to 1.09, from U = 7.27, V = 6.7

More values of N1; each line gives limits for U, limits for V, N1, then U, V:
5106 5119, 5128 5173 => 1.05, 7.00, 6.7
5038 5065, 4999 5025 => 1.00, 7.25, 7.2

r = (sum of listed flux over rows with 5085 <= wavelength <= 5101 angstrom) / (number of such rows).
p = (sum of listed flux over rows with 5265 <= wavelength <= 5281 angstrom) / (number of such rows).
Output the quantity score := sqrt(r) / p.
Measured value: 0.374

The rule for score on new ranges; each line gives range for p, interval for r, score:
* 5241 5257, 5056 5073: 0.405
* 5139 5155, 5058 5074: 0.415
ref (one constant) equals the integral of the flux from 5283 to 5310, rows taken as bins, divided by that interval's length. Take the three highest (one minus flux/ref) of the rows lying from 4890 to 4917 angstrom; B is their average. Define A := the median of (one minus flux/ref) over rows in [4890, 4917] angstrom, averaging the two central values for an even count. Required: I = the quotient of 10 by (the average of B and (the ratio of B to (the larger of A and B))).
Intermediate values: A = 0.15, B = 0.288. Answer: 15.5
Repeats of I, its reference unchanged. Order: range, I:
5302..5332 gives 19.5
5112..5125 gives 18.5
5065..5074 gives 19.5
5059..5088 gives 18.7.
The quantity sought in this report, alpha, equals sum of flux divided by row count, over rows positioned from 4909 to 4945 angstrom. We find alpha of 6.66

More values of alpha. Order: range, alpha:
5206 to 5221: 7.14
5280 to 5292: 7.01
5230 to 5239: 7.44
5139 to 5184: 6.66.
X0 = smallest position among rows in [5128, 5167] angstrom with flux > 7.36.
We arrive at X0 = 5144.0 angstrom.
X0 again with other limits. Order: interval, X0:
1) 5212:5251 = 5217.5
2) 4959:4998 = 4964.0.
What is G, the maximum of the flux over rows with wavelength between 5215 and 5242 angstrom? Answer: 8.22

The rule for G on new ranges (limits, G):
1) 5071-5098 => 7.83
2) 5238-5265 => 7.52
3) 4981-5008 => 7.73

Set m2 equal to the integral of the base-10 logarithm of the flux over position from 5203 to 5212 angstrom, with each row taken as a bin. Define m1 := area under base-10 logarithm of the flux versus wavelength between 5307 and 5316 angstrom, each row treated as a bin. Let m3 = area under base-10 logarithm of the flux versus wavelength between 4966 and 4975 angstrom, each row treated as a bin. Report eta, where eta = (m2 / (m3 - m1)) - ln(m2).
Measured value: -45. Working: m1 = 7.8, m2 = 7.45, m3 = 7.65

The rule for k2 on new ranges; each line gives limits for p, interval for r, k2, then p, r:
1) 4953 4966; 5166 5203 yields 277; 92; 268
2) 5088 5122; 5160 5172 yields 29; 245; 84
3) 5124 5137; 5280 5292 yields 81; 87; 84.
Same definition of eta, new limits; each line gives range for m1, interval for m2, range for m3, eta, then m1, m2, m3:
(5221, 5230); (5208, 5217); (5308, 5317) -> -42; 8.0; 7.53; 7.82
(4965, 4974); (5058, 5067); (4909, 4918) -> -23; 7.7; 7.76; 7.30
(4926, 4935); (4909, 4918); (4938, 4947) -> 386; 7.5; 7.30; 7.52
